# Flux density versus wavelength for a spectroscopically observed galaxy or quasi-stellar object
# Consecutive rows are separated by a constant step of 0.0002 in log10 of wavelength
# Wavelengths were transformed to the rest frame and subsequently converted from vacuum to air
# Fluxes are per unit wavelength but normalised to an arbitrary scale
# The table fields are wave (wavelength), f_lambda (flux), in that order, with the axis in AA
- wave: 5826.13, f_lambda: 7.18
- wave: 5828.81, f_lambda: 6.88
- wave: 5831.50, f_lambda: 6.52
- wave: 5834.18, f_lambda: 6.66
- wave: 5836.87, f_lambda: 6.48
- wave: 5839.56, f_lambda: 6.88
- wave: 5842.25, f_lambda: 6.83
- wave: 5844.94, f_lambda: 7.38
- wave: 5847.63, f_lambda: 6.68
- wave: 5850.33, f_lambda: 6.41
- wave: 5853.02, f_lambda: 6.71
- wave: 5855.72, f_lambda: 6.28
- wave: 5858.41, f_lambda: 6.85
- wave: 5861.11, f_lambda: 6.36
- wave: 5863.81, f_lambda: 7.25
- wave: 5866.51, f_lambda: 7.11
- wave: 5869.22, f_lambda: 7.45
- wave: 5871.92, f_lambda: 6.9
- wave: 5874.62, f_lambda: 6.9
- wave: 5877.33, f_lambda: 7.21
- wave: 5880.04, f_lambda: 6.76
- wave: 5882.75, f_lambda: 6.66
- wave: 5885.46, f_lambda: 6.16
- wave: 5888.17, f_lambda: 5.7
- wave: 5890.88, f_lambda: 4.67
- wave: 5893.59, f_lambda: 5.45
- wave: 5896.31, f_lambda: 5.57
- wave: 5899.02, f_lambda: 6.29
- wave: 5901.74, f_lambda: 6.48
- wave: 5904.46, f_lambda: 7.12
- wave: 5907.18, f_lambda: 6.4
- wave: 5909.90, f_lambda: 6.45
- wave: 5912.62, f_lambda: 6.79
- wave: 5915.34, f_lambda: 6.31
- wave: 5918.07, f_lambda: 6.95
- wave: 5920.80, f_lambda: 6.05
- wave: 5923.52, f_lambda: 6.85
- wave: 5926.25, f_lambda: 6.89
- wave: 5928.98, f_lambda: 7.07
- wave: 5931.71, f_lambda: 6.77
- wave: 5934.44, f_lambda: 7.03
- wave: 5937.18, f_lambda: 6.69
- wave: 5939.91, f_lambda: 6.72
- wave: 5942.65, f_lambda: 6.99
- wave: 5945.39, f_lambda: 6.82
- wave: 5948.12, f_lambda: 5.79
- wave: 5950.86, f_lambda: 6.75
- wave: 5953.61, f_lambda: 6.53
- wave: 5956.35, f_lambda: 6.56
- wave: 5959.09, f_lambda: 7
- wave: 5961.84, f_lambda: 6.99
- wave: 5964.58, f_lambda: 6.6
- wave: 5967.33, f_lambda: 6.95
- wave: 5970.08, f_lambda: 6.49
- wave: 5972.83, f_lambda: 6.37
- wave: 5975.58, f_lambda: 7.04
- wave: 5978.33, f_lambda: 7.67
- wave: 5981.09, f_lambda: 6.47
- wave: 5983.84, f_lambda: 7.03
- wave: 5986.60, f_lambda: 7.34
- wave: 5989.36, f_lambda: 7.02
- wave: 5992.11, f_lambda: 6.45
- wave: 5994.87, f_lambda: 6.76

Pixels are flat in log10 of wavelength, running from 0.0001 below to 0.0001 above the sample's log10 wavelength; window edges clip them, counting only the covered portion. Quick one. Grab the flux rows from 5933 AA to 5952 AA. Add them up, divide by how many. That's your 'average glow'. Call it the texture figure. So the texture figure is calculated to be 6.68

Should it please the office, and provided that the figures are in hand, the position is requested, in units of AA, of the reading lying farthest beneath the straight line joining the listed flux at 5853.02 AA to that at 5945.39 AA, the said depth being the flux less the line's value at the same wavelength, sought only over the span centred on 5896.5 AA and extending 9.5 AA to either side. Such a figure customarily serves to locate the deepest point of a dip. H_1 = 5890.88 AA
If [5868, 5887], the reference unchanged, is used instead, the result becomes 5885.46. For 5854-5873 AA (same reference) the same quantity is 5855.72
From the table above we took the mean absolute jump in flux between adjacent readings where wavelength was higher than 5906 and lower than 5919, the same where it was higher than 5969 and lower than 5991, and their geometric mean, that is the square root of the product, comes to 0.45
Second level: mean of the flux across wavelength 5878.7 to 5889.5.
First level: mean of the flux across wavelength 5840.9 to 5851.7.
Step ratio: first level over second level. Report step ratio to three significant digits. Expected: 1.08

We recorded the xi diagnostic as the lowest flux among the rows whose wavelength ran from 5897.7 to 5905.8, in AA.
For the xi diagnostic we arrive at 6.29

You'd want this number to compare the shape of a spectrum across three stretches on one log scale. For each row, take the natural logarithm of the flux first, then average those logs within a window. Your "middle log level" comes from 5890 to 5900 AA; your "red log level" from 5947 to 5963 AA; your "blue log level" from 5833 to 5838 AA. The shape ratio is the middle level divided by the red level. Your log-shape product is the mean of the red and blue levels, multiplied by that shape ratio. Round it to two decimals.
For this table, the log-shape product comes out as 1.70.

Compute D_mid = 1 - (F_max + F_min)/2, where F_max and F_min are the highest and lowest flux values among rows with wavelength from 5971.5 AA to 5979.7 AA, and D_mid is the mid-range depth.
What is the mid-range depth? -6.02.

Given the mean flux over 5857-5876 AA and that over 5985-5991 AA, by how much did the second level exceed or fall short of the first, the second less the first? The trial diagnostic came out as 0.2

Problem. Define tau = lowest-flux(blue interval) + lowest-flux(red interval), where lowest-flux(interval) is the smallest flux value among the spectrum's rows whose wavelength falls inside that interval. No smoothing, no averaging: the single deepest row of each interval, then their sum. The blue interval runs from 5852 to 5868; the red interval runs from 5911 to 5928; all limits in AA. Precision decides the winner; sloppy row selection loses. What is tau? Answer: 12.3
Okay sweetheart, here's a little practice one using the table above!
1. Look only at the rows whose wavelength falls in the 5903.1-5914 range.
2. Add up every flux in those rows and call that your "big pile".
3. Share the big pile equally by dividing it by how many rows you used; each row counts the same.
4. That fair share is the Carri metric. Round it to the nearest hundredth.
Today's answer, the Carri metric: 6.69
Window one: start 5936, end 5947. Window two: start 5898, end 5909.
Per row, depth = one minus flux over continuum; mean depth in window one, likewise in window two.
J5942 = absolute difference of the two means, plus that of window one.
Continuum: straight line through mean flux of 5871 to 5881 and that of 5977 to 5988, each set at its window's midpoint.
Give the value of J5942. 0.060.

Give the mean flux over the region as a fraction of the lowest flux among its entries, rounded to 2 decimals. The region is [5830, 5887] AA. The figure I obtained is 1.10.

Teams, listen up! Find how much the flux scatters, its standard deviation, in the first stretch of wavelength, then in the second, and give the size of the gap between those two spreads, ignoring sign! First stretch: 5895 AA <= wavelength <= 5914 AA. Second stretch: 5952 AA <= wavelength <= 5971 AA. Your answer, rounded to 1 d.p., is 0.2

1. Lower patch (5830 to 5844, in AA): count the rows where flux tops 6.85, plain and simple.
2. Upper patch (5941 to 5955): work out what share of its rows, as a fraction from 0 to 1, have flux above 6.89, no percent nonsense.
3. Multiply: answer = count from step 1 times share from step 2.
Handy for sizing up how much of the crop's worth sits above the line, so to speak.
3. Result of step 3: 0.20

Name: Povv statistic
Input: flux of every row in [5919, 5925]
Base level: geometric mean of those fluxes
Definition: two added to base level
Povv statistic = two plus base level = 8.44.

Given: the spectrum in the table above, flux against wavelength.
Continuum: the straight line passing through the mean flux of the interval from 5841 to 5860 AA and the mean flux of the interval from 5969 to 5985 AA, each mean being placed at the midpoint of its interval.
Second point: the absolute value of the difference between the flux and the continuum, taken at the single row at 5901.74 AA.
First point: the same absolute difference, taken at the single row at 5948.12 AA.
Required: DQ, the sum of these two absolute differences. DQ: 1.33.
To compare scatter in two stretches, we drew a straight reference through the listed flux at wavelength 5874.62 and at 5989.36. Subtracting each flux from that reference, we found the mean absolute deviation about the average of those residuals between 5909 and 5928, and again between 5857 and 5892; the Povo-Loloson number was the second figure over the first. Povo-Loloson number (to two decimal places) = 1.90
